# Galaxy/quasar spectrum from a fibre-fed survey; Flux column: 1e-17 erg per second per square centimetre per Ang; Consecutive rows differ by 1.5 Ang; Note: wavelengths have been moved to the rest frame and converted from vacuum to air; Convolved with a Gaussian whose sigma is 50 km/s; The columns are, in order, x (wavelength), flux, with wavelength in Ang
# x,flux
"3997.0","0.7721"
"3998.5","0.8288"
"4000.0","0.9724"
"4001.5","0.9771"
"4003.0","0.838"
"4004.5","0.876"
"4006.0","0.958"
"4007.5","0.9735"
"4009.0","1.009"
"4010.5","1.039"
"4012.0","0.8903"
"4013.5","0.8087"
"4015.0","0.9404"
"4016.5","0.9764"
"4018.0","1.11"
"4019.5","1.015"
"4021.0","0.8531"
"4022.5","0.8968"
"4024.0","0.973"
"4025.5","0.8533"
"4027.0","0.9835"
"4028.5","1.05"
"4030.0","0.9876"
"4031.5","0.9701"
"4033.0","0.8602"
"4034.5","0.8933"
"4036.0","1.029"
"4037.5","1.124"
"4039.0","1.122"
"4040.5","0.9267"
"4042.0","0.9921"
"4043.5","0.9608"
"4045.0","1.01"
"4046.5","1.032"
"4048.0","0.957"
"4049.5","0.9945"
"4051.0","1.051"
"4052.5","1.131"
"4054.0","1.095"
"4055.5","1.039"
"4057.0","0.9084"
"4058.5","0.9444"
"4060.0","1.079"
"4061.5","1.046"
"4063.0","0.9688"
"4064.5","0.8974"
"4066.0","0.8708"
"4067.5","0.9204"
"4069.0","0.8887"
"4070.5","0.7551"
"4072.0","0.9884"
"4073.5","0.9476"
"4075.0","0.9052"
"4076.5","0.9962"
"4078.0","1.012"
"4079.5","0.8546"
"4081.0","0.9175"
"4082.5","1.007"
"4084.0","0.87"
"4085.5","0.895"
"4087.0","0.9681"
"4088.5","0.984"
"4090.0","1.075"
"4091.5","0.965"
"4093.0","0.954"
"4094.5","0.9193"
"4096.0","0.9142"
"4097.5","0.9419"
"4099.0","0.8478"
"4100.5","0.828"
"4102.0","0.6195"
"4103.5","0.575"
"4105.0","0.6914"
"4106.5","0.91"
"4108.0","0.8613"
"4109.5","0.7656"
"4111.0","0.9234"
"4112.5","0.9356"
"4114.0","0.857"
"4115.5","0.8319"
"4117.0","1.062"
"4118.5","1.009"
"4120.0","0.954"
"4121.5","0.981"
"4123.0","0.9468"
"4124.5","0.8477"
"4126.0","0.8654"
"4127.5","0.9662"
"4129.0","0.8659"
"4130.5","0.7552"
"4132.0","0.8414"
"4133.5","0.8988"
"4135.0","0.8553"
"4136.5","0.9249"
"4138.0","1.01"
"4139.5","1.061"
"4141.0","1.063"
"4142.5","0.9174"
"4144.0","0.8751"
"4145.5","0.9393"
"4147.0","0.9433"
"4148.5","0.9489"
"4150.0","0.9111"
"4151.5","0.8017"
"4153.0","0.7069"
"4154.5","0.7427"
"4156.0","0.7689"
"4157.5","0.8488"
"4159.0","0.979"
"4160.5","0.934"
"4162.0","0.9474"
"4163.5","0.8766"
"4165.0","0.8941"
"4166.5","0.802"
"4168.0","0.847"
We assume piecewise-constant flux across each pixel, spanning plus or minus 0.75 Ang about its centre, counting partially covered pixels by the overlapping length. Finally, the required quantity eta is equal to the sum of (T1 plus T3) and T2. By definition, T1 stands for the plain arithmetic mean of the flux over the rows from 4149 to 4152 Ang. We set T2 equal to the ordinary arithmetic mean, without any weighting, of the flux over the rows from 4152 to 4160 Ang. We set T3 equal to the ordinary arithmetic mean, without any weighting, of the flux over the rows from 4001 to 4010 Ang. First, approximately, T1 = 0.86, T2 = 0.81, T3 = 0.94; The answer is 2.6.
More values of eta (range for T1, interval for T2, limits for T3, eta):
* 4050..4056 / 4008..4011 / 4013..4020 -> 3.1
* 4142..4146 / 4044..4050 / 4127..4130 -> 2.8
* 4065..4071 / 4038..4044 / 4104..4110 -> 2.7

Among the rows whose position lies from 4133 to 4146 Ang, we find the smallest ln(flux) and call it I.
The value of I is -0.16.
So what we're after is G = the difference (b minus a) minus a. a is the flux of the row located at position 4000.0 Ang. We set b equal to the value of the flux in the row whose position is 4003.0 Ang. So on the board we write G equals -1.11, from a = 0.9724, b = 0.838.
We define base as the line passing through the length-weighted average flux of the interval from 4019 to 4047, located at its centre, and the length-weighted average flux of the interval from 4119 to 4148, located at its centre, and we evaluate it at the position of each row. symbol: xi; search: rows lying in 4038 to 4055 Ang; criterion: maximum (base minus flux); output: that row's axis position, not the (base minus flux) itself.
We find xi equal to 4040.5 Ang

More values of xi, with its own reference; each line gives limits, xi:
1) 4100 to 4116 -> 4103.5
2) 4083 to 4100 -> 4099.0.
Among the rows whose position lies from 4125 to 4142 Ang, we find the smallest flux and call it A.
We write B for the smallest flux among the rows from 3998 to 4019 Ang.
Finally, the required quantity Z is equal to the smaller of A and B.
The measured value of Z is 0.755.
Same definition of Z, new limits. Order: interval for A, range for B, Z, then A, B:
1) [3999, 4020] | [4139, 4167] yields 0.707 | 0.8087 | 0.7069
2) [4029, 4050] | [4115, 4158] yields 0.707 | 0.8602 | 0.7069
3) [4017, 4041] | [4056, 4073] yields 0.755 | 0.8531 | 0.7551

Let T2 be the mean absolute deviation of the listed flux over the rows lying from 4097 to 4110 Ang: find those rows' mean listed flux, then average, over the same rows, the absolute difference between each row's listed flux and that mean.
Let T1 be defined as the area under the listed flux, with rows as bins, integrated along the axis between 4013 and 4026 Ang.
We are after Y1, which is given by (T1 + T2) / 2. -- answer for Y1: 6.2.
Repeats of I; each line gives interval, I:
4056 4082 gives -0.28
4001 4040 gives -0.21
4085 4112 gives -0.55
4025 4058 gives -0.16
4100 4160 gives -0.55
